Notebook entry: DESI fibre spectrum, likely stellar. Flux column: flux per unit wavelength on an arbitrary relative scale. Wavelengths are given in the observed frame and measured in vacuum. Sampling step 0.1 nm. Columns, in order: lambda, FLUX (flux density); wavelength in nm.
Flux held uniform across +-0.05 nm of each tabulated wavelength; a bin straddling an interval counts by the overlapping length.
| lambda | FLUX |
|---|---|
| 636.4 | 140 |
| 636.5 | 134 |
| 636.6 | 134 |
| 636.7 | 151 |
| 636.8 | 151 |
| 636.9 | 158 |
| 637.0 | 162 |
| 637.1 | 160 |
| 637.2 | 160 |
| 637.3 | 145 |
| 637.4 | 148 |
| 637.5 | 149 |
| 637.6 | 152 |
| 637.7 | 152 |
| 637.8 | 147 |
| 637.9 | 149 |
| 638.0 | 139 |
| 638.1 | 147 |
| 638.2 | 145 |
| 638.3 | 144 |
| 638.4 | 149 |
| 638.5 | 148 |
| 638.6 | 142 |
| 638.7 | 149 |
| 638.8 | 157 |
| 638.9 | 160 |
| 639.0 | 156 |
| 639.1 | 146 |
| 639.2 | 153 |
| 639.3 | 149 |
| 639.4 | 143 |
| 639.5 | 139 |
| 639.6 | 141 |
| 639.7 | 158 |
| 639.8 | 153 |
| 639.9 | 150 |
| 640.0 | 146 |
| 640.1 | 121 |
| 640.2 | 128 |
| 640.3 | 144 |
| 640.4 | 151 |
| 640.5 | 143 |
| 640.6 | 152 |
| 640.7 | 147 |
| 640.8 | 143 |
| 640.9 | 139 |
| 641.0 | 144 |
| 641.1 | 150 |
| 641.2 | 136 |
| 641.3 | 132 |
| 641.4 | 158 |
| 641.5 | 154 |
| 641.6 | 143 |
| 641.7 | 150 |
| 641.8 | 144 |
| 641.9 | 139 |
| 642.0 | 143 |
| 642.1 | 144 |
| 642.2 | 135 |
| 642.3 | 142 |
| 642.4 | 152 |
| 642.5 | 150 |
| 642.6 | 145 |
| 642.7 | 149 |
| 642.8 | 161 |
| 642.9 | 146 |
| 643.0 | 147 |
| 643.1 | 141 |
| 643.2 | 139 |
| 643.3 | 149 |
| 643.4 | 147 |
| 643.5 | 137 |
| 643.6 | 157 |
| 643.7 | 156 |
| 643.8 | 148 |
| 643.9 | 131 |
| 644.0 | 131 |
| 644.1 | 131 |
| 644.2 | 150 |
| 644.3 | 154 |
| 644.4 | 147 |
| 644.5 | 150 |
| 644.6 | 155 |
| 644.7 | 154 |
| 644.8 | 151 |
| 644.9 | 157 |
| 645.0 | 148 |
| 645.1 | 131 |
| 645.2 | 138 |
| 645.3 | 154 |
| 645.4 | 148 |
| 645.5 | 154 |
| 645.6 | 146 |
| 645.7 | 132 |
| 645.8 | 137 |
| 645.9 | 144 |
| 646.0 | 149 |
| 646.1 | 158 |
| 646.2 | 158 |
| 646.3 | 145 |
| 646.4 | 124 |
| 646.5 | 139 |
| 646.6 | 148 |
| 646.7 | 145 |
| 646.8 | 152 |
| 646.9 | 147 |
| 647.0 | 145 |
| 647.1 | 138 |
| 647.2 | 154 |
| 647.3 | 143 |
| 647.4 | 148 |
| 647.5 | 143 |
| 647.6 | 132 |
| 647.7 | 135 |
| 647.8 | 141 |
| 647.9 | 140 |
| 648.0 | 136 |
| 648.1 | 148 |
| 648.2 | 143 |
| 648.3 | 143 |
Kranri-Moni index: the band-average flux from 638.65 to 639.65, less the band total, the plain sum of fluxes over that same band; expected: -1344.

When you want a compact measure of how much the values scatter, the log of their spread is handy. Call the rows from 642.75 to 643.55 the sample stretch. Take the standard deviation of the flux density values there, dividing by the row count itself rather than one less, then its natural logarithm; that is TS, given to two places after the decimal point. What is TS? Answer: 1.94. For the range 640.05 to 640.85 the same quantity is 2.33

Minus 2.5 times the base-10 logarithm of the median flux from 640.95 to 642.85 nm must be -5.396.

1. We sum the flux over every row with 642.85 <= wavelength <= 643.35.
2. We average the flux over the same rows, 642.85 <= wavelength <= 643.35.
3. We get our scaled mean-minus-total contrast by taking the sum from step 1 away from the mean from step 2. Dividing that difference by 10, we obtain -58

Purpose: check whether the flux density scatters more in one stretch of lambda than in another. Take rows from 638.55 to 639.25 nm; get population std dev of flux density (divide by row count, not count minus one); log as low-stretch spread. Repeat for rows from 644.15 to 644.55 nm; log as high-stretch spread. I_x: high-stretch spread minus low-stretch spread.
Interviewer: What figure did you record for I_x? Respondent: -3.5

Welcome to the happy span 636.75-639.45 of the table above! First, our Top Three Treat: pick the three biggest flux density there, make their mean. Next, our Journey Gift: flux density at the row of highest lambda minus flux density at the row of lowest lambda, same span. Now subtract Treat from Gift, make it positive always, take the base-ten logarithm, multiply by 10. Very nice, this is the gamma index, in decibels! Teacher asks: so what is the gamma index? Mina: 22.3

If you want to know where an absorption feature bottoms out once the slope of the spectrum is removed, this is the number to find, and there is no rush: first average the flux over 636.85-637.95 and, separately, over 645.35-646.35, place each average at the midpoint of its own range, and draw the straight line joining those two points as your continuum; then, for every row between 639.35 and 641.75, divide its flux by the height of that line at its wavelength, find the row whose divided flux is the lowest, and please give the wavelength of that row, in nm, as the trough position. 640.1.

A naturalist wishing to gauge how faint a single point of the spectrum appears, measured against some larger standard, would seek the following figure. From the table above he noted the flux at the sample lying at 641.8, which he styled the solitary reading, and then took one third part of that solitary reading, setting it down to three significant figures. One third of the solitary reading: 48.0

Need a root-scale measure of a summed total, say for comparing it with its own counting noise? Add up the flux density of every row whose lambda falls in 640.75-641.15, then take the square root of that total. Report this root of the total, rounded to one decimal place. 24.0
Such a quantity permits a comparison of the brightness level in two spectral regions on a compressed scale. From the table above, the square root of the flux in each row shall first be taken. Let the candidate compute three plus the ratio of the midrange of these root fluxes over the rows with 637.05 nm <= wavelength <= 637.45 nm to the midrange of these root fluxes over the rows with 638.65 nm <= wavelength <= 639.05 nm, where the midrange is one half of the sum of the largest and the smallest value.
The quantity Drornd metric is 3.99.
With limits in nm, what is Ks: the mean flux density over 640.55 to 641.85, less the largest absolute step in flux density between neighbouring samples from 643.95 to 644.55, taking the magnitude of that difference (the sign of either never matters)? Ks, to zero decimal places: 127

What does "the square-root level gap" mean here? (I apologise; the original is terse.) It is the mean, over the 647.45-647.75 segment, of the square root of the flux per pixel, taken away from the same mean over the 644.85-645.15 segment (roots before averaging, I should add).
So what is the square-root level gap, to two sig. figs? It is 0.36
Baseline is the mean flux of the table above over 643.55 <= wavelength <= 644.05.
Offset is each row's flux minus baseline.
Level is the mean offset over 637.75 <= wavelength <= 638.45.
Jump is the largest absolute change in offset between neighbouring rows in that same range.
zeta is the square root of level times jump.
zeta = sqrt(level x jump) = 3.3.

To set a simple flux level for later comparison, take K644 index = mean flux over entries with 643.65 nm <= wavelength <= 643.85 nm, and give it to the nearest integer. 152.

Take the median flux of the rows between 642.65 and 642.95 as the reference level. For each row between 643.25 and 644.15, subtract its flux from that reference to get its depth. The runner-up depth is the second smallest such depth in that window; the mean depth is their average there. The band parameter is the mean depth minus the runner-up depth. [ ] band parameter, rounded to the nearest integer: 13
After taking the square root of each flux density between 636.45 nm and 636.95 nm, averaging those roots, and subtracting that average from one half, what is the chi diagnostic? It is -11.6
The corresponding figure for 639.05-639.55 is -11.6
